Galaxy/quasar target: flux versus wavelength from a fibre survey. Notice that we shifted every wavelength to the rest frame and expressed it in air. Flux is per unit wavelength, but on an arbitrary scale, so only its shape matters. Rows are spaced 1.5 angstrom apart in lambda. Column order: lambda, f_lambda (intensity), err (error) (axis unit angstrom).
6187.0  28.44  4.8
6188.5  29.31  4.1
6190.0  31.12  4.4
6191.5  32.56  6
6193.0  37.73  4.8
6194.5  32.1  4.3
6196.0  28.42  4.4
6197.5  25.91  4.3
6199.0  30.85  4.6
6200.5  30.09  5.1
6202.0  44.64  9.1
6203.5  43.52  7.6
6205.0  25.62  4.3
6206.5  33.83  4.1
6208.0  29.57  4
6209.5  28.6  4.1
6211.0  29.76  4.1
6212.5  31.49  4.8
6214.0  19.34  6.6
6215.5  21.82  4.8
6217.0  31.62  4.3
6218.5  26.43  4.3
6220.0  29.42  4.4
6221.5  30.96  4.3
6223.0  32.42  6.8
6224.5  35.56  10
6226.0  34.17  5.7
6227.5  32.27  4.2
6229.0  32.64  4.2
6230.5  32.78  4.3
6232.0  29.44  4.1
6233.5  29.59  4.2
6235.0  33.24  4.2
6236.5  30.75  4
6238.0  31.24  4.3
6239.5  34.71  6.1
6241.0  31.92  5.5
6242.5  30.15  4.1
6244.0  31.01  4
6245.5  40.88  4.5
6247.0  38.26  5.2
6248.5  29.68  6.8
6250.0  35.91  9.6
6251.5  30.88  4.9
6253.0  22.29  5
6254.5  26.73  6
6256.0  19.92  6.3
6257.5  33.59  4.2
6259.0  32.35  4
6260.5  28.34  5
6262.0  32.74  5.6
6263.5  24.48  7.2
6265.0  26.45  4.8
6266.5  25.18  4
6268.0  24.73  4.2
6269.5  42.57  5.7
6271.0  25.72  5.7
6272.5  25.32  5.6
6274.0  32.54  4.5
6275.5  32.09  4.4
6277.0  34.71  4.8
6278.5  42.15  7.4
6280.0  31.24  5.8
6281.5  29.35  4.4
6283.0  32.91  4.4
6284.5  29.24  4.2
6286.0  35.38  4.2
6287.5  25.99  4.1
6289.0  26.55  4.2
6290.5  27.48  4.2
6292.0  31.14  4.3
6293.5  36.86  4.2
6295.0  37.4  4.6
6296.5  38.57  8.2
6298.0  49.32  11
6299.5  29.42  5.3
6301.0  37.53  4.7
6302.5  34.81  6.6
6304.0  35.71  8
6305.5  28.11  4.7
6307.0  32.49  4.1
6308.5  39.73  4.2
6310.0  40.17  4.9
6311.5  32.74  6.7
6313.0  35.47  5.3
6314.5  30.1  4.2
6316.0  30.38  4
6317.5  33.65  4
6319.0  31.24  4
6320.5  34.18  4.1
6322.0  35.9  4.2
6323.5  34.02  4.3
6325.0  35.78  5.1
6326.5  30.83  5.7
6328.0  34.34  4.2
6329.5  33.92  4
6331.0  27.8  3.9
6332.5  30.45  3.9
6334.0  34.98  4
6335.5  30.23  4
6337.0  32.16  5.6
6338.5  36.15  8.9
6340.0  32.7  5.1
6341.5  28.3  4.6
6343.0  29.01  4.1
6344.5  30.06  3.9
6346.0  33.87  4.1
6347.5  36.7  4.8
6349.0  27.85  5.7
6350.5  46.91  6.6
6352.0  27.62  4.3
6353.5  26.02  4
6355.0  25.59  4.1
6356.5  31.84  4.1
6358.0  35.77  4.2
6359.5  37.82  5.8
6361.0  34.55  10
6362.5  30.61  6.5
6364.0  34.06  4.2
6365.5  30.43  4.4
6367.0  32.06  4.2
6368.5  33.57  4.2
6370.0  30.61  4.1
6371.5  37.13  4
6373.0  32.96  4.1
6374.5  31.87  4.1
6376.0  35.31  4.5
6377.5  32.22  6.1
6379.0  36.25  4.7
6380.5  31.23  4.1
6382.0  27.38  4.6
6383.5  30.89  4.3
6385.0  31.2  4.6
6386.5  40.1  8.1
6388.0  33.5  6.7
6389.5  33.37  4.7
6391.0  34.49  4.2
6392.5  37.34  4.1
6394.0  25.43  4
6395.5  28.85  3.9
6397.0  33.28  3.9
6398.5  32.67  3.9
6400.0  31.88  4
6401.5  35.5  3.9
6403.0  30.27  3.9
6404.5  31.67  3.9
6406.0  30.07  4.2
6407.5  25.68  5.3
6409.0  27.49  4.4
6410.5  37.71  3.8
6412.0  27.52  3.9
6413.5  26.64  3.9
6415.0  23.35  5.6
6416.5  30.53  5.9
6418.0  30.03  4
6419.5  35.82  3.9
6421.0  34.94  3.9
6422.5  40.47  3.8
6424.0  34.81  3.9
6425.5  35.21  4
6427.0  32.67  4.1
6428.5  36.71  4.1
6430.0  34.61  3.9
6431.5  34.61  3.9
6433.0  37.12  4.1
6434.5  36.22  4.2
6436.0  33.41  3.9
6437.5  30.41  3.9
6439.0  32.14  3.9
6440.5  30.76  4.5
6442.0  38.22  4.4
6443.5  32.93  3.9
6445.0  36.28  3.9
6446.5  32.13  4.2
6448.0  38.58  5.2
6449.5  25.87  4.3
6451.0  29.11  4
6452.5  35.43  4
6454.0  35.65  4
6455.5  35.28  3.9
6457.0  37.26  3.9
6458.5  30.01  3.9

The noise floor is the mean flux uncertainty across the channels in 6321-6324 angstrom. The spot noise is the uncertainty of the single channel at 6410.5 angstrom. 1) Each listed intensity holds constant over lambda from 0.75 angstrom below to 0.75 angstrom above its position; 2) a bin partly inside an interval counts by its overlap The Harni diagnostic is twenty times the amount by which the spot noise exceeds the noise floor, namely -9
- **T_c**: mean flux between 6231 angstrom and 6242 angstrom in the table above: 31.6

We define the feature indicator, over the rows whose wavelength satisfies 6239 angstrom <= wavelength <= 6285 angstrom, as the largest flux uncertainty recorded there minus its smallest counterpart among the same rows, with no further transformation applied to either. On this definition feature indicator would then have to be 5.6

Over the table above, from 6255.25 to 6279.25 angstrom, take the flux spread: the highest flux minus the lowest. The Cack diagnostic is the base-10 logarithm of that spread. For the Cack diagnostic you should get 1.36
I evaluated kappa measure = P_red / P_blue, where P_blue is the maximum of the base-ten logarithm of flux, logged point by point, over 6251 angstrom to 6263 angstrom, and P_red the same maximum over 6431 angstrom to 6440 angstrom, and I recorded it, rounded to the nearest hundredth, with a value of 1.03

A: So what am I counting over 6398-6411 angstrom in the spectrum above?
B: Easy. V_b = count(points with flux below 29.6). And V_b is 2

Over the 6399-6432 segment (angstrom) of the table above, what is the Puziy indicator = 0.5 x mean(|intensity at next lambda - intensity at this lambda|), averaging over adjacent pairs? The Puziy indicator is 1.8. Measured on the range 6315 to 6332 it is 1.4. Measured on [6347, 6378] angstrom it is 2.5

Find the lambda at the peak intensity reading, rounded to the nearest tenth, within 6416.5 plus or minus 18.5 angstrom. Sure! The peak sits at 6422.5 angstrom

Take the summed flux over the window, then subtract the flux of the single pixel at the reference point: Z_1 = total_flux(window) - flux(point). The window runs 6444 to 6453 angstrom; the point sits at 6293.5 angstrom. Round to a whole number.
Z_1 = 161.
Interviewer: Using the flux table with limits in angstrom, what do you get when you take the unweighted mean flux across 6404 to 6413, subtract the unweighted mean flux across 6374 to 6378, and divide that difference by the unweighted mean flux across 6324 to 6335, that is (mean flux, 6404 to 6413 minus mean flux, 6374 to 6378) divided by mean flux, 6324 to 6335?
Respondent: -0.10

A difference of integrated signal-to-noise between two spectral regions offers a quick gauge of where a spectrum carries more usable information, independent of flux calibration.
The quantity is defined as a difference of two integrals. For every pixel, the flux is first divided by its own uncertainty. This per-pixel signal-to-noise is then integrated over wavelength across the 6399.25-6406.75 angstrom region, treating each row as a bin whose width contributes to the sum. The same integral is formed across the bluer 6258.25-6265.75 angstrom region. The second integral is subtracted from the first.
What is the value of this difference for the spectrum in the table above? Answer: 17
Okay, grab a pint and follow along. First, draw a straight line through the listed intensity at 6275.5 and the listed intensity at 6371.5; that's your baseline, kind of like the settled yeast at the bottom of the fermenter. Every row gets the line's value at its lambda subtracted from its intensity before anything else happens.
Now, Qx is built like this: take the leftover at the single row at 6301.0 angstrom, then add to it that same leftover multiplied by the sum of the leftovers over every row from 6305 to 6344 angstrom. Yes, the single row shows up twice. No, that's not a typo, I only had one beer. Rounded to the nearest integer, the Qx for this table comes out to -185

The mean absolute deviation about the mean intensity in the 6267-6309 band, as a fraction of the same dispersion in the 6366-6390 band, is 2.17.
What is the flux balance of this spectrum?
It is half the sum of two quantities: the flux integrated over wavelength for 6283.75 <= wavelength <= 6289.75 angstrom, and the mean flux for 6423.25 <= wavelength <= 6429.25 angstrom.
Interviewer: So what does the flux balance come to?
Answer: 105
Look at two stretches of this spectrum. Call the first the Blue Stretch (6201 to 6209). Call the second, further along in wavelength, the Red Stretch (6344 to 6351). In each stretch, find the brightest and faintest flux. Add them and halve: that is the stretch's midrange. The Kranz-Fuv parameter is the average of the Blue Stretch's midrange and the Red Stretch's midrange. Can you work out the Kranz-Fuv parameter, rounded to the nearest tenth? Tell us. 36.3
